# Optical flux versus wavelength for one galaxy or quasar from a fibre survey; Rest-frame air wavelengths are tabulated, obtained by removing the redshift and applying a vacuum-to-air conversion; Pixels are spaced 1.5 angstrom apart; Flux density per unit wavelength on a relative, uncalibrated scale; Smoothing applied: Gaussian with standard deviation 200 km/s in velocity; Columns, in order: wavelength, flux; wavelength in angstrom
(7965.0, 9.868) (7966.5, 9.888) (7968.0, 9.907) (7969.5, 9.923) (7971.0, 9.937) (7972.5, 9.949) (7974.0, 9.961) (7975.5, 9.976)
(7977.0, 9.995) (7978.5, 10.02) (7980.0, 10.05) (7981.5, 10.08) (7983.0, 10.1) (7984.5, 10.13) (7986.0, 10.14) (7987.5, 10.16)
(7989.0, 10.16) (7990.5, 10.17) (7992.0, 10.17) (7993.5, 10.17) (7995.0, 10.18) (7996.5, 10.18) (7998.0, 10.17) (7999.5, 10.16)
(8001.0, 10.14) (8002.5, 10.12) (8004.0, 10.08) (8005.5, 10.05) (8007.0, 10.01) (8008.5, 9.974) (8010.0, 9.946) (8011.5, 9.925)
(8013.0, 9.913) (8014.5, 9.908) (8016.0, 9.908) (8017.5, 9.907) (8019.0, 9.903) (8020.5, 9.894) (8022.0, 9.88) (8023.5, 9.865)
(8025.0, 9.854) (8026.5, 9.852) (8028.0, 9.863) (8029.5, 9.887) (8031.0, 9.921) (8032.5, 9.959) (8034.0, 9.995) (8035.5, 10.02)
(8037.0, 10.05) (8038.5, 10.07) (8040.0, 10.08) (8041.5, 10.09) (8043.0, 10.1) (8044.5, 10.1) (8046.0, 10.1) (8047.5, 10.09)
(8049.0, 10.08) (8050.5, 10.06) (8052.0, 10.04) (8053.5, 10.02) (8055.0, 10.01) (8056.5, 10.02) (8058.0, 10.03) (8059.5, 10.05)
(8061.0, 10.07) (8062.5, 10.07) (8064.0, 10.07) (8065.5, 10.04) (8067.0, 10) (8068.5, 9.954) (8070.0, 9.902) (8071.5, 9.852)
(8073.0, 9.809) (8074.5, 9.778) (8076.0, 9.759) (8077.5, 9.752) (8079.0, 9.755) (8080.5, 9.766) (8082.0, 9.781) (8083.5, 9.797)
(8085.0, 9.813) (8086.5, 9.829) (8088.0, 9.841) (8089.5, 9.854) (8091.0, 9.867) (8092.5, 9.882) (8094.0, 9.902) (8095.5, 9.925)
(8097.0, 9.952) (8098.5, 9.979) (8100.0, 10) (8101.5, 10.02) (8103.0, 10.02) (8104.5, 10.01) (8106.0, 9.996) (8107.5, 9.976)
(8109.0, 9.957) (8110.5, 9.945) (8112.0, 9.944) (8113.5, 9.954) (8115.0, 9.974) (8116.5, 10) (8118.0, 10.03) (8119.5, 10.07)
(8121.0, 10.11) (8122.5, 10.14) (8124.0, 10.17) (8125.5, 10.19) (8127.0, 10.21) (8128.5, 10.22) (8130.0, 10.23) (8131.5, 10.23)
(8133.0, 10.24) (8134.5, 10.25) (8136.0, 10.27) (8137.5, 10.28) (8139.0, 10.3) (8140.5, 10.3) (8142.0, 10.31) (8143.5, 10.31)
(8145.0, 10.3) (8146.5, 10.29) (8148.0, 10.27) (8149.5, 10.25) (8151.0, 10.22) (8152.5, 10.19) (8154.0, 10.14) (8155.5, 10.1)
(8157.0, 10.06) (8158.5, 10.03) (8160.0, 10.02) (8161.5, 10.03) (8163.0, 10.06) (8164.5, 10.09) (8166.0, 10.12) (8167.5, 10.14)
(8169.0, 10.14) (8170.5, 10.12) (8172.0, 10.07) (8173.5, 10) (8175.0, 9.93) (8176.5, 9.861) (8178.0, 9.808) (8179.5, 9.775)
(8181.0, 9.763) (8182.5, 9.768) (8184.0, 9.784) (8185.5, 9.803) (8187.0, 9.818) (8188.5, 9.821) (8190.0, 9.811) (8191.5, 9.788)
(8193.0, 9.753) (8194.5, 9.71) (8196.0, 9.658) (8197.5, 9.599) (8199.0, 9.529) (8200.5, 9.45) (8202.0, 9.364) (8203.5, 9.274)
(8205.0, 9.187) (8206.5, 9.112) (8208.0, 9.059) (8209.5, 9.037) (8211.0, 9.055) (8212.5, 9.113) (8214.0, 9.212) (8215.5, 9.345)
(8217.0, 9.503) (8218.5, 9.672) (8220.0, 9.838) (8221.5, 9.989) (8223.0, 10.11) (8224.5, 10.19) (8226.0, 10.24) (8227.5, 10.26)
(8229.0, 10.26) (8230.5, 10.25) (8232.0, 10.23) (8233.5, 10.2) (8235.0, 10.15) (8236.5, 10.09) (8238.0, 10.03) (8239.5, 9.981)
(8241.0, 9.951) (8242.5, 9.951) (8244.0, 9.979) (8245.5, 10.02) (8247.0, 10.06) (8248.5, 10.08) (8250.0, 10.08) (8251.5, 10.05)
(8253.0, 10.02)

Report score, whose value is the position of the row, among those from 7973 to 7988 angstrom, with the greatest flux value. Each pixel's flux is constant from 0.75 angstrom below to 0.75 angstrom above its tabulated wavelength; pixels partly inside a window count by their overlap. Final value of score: 7987.5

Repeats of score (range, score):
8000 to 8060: 8001.0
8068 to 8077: 8068.5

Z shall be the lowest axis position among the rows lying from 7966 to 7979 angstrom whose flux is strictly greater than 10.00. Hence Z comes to 7978.5 angstrom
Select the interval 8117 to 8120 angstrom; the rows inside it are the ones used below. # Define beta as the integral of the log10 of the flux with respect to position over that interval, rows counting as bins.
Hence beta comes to 3.01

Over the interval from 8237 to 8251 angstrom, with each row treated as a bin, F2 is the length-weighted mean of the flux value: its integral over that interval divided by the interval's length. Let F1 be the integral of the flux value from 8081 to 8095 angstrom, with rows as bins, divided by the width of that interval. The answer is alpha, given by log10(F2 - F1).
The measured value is -0.8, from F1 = 9.8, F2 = 10.0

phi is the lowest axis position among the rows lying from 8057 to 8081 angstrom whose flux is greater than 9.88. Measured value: 8058.0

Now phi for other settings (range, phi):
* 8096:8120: 8097.0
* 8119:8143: 8119.5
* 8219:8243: 8221.5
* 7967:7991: 7968.0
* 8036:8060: 8037.0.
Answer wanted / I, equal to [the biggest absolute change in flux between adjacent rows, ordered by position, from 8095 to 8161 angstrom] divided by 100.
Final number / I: 0.0005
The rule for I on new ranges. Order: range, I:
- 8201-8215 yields 0.0010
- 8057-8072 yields 0.0005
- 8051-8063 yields 0.0002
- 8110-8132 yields 0.0004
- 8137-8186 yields 0.0007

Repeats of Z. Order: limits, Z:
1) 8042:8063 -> 8043.0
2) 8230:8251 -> 8230.5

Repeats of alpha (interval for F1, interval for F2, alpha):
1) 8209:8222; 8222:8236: -0.1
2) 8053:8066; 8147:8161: -1.0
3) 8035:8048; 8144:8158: -0.9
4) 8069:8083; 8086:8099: -1.0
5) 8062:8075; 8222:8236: -0.6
